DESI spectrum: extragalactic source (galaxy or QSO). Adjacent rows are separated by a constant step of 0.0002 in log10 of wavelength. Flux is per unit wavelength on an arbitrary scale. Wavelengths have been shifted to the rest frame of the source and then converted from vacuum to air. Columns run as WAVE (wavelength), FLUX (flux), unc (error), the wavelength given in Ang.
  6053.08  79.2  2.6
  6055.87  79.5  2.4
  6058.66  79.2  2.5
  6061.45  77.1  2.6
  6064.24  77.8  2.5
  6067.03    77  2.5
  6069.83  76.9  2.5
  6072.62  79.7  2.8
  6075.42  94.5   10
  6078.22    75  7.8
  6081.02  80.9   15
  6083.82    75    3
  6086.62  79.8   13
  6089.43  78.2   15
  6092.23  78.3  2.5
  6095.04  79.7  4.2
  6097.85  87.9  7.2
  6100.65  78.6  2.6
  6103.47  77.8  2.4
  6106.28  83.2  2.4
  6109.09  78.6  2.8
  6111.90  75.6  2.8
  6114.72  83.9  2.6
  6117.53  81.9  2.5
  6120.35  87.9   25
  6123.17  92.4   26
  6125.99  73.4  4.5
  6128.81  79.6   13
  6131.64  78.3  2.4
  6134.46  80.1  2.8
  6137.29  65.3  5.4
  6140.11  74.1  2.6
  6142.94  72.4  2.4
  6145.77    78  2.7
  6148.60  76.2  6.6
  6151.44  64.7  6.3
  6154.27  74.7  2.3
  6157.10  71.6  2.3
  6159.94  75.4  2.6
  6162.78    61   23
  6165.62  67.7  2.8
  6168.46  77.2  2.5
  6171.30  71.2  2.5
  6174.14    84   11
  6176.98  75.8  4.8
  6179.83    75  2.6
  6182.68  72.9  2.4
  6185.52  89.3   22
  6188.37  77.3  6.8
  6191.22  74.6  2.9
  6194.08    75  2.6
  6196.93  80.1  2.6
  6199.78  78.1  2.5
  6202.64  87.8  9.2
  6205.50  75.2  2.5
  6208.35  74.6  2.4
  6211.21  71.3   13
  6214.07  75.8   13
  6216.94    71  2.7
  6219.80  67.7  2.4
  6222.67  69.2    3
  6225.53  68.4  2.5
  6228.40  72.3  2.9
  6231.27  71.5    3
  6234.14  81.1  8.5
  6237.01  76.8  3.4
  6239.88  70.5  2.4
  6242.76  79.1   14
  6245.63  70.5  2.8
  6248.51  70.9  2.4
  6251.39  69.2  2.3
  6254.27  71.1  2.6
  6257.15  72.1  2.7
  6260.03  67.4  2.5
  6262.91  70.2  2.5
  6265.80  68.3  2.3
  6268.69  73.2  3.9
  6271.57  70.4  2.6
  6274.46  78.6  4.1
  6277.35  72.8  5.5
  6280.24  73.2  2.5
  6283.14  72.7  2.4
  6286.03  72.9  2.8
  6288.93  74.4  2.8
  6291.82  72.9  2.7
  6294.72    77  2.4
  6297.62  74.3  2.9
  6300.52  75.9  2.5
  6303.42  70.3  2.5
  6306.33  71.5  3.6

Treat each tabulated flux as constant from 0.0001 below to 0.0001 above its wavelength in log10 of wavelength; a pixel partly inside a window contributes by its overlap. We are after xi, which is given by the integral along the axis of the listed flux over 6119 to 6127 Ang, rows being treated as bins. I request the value 681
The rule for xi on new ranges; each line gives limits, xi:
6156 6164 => 555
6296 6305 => 662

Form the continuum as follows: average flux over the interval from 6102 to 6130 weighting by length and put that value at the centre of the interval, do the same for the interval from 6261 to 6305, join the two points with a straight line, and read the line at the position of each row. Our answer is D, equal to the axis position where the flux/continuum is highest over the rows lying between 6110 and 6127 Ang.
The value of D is 6123.17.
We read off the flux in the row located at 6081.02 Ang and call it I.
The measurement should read 80.9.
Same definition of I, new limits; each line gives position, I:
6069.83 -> 76.9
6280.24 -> 73.2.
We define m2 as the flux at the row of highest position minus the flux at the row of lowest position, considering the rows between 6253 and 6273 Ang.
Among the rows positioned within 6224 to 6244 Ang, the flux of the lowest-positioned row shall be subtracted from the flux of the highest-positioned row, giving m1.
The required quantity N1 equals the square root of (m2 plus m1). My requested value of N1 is 3.2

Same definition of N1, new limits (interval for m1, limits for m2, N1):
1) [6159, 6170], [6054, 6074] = 1.4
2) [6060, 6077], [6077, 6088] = 4.7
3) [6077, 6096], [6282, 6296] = 3.0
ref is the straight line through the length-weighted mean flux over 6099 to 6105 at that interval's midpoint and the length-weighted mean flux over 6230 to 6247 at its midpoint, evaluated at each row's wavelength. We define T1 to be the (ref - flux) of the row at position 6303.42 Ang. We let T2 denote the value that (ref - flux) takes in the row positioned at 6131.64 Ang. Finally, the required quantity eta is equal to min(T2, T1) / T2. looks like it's 1.00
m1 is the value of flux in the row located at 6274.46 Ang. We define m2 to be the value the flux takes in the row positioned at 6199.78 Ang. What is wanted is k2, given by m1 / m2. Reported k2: 1.01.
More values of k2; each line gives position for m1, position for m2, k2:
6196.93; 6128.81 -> 1.01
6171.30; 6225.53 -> 1.04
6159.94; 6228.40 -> 1.04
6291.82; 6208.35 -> 0.98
